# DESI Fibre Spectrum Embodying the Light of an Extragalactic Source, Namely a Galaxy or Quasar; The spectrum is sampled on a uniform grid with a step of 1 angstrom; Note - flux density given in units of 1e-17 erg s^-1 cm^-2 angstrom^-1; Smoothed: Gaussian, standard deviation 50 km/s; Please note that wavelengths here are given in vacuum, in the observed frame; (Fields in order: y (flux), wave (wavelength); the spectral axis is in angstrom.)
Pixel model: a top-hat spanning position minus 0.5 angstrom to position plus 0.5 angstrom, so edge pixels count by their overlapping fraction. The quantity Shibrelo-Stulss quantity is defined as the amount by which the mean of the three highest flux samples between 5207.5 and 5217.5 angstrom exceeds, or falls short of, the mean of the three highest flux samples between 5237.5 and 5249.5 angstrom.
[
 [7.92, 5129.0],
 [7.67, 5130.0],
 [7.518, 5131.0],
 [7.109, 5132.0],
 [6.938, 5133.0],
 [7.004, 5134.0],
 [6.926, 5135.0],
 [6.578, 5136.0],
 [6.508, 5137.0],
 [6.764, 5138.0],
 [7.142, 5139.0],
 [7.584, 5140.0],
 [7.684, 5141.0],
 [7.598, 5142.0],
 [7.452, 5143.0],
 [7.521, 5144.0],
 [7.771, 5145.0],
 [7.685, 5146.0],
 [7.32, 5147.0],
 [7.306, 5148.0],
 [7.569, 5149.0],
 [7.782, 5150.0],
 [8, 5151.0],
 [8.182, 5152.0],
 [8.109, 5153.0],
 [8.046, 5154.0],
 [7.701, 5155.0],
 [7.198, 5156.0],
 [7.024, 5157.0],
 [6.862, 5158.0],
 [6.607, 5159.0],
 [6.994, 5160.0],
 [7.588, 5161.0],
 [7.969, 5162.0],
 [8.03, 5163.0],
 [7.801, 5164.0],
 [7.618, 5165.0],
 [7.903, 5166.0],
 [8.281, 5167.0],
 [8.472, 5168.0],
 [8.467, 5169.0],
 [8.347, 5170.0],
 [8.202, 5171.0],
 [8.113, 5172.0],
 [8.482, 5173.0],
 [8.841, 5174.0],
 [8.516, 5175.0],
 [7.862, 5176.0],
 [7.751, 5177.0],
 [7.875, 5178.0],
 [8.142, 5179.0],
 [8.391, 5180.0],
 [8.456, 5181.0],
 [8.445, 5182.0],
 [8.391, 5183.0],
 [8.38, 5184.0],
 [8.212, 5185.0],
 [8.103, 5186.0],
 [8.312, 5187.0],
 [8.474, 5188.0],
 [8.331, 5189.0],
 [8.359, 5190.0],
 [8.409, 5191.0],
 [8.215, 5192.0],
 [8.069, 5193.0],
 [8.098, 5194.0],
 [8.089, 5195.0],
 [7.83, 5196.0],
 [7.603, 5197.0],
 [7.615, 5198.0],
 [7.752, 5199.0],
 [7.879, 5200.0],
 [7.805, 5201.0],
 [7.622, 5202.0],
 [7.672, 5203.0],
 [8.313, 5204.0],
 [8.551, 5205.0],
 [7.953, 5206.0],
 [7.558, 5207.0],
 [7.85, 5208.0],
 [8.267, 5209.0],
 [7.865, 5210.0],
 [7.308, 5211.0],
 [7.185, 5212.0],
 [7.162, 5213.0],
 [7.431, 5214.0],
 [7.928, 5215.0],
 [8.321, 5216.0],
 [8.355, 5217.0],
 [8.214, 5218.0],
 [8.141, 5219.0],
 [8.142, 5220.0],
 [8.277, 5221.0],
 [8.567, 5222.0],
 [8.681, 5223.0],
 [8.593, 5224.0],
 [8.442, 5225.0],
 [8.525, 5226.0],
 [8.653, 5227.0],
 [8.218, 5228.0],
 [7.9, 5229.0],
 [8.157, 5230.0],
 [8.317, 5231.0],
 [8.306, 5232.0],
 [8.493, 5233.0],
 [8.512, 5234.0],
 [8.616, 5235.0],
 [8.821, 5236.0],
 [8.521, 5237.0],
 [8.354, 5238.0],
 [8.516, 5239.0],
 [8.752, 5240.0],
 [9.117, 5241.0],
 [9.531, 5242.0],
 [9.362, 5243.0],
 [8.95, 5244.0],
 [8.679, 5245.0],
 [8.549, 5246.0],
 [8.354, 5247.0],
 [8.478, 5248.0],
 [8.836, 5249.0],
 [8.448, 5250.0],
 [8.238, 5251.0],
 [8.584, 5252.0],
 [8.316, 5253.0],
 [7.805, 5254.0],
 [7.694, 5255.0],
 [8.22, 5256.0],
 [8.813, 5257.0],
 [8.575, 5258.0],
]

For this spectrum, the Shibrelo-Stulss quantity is -1.0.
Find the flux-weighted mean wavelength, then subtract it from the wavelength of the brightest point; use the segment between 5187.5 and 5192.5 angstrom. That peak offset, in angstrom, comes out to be -2.0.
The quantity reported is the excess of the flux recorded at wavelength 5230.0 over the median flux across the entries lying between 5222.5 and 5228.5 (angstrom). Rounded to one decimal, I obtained -0.4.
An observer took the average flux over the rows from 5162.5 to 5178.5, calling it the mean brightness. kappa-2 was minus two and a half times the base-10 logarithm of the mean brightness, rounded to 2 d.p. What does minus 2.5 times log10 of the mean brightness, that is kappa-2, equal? -2.28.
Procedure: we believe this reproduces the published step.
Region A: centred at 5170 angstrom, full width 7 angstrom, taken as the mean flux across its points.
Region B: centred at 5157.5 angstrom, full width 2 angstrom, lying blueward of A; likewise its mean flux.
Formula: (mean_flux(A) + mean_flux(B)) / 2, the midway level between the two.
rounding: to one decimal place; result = 7.6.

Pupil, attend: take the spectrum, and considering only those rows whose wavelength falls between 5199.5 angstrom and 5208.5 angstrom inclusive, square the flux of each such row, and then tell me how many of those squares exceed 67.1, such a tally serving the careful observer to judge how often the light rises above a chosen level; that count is 2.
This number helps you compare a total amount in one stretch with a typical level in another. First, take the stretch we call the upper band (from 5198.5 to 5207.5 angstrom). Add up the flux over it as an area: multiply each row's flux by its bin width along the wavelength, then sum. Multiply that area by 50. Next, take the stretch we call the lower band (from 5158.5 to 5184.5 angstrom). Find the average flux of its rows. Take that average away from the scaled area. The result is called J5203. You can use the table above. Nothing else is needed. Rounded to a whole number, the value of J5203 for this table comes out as 3547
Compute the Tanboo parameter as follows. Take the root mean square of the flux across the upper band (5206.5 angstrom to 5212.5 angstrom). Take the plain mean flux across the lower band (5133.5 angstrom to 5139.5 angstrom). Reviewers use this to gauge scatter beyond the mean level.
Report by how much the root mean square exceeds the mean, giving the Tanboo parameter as 0.86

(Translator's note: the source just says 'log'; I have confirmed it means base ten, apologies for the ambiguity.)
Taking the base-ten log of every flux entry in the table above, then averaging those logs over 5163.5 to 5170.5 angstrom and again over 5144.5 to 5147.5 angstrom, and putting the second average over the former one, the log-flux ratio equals 0.97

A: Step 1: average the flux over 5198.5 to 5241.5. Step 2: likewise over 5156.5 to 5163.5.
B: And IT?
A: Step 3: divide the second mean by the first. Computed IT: 0.89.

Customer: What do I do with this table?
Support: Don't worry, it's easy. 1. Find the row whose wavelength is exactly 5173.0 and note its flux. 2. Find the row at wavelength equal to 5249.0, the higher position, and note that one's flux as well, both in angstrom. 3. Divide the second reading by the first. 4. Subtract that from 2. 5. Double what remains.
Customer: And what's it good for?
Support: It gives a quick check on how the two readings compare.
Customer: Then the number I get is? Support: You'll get 1.9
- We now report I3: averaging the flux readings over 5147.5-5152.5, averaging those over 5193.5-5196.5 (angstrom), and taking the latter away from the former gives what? -0.24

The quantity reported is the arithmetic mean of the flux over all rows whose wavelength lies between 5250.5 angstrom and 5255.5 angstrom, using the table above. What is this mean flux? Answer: 8.13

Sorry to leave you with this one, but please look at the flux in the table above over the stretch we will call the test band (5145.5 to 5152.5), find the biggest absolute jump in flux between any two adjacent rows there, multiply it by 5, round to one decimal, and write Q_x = 1.8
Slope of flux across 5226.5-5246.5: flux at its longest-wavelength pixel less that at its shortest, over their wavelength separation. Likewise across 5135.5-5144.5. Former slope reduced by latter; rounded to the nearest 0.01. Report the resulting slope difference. -0.12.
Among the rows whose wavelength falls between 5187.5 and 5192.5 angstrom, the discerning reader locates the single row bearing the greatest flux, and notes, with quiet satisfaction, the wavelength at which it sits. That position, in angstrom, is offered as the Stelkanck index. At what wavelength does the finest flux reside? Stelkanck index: 5188.0 angstrom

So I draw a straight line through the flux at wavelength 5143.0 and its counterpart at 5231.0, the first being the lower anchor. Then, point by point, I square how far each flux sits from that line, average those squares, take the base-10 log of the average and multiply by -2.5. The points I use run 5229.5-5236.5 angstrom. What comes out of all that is 3.3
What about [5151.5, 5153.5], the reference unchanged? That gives 1.1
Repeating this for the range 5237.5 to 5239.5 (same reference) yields 5.3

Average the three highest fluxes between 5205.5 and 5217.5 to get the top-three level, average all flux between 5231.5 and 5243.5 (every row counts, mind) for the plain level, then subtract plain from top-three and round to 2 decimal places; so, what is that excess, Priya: -0.43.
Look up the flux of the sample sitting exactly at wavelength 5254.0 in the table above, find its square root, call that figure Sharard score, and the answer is 2.79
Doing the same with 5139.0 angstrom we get 2.67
